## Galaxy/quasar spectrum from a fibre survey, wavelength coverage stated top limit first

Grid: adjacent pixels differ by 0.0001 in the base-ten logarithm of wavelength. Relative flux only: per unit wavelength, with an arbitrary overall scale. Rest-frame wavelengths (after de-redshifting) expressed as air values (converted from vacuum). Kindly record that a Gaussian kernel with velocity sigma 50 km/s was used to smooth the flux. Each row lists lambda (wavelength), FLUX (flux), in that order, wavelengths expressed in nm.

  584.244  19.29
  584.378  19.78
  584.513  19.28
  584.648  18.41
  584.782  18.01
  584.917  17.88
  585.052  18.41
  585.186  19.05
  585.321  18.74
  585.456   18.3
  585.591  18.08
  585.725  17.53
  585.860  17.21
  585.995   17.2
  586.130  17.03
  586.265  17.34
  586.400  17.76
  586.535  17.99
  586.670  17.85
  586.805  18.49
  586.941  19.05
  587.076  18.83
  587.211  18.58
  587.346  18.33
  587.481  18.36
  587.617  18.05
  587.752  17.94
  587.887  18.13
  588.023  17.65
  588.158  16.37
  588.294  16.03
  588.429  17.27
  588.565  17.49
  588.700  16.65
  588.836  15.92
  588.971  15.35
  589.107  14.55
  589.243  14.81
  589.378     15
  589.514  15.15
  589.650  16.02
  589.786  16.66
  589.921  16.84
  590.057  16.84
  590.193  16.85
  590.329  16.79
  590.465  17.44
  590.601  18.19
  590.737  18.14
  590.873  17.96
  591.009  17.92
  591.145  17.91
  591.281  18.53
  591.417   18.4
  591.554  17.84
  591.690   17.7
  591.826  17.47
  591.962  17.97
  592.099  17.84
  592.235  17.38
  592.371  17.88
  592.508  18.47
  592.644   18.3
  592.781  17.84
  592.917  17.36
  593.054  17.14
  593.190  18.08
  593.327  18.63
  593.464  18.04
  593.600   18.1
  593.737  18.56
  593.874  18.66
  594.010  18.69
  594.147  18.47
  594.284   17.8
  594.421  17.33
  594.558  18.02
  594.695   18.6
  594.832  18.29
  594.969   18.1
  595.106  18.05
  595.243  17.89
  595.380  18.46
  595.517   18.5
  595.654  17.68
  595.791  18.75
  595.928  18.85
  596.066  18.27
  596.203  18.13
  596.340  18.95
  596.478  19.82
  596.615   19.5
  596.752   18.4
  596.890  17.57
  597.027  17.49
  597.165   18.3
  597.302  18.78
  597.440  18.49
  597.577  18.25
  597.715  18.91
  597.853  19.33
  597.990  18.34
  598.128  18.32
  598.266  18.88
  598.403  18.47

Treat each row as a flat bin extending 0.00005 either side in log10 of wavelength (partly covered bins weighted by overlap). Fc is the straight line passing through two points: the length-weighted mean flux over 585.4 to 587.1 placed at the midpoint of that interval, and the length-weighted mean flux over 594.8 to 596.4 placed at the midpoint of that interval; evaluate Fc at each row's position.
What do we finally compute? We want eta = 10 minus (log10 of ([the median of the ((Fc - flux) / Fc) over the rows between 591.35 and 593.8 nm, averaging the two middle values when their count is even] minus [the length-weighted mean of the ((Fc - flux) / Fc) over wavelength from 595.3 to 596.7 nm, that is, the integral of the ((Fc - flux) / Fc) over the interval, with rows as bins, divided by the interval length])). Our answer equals 11.5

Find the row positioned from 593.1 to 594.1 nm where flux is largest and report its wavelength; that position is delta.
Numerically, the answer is 594.010 nm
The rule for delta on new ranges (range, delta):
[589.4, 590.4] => 590.193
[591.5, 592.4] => 591.962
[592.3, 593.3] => 592.508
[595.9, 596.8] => 596.478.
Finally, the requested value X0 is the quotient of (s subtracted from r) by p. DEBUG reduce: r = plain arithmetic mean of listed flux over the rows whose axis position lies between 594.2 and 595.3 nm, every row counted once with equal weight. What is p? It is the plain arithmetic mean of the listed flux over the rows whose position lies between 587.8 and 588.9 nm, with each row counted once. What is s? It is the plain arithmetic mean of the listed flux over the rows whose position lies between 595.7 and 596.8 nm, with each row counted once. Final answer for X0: -0.05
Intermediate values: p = 16.9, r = 18.0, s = 18.8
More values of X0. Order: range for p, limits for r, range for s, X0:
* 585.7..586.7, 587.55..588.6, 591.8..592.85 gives -0.03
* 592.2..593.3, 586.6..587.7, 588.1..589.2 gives 0.13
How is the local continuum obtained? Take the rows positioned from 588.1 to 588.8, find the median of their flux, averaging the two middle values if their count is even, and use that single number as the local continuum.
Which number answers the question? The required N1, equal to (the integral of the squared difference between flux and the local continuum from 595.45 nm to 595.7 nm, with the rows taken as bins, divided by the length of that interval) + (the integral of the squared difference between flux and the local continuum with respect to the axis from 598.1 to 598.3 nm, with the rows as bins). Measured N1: 3.1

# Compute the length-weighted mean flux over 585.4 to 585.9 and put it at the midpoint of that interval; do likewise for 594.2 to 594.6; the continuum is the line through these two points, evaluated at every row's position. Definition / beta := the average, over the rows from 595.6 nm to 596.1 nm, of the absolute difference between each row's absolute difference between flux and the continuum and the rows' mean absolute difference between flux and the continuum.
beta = 0.41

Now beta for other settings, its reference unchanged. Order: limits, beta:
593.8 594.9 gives 0.28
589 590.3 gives 0.88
